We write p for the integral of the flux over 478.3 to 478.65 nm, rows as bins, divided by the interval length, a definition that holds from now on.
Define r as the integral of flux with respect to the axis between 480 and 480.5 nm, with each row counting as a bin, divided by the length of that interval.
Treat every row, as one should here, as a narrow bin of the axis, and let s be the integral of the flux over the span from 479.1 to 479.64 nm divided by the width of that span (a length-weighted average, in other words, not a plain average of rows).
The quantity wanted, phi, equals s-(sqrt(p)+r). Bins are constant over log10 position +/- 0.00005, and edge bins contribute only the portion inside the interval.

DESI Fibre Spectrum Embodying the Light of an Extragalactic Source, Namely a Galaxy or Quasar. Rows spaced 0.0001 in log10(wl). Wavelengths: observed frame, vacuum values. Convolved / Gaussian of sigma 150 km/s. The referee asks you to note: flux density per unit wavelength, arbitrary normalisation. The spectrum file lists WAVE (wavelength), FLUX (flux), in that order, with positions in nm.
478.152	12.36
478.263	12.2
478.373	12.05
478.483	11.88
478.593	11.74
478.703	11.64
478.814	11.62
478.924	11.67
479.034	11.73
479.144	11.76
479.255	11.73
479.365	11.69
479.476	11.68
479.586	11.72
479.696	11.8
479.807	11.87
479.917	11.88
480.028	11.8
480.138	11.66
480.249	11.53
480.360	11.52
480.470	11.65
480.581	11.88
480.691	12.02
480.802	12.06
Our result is -3.38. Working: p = 11.9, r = 11.6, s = 11.7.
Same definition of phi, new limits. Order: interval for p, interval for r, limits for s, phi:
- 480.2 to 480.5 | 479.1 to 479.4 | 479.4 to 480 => -3.34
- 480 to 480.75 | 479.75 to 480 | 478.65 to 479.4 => -3.58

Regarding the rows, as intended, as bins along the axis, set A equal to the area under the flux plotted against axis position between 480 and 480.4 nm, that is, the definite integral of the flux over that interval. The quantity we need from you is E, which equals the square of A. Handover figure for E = 22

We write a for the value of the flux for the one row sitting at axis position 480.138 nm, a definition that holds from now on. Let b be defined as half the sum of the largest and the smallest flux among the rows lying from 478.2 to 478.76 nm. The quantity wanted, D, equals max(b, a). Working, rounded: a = 11.66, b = 11.9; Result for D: 11.9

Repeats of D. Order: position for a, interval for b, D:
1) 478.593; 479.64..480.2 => 11.8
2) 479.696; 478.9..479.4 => 11.8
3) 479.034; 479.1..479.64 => 11.7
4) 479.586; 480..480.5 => 11.7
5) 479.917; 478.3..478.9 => 11.9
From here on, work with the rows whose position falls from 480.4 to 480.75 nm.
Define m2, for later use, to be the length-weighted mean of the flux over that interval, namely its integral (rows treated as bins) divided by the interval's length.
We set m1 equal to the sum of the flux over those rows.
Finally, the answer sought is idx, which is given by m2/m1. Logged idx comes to 0.3336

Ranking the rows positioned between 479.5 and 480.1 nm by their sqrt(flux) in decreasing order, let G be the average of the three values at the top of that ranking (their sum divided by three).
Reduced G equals 3.44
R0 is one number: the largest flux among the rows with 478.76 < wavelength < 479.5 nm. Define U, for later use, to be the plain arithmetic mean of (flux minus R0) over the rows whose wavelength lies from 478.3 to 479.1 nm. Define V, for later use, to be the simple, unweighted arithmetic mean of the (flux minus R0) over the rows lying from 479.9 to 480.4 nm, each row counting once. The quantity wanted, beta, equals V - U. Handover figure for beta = -0.08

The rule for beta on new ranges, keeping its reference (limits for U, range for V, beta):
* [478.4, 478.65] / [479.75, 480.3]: -0.06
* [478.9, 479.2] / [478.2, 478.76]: 0.18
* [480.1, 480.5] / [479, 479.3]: 0.15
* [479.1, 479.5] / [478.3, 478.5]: 0.25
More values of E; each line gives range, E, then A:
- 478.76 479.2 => 27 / 5.1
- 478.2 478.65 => 29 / 5.4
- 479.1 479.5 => 22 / 4.7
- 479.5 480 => 35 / 5.9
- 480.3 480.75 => 28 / 5.3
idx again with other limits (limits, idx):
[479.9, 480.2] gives 0.3324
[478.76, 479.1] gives 0.3343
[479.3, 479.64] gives 0.3335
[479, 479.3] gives 0.3330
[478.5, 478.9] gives 0.3338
